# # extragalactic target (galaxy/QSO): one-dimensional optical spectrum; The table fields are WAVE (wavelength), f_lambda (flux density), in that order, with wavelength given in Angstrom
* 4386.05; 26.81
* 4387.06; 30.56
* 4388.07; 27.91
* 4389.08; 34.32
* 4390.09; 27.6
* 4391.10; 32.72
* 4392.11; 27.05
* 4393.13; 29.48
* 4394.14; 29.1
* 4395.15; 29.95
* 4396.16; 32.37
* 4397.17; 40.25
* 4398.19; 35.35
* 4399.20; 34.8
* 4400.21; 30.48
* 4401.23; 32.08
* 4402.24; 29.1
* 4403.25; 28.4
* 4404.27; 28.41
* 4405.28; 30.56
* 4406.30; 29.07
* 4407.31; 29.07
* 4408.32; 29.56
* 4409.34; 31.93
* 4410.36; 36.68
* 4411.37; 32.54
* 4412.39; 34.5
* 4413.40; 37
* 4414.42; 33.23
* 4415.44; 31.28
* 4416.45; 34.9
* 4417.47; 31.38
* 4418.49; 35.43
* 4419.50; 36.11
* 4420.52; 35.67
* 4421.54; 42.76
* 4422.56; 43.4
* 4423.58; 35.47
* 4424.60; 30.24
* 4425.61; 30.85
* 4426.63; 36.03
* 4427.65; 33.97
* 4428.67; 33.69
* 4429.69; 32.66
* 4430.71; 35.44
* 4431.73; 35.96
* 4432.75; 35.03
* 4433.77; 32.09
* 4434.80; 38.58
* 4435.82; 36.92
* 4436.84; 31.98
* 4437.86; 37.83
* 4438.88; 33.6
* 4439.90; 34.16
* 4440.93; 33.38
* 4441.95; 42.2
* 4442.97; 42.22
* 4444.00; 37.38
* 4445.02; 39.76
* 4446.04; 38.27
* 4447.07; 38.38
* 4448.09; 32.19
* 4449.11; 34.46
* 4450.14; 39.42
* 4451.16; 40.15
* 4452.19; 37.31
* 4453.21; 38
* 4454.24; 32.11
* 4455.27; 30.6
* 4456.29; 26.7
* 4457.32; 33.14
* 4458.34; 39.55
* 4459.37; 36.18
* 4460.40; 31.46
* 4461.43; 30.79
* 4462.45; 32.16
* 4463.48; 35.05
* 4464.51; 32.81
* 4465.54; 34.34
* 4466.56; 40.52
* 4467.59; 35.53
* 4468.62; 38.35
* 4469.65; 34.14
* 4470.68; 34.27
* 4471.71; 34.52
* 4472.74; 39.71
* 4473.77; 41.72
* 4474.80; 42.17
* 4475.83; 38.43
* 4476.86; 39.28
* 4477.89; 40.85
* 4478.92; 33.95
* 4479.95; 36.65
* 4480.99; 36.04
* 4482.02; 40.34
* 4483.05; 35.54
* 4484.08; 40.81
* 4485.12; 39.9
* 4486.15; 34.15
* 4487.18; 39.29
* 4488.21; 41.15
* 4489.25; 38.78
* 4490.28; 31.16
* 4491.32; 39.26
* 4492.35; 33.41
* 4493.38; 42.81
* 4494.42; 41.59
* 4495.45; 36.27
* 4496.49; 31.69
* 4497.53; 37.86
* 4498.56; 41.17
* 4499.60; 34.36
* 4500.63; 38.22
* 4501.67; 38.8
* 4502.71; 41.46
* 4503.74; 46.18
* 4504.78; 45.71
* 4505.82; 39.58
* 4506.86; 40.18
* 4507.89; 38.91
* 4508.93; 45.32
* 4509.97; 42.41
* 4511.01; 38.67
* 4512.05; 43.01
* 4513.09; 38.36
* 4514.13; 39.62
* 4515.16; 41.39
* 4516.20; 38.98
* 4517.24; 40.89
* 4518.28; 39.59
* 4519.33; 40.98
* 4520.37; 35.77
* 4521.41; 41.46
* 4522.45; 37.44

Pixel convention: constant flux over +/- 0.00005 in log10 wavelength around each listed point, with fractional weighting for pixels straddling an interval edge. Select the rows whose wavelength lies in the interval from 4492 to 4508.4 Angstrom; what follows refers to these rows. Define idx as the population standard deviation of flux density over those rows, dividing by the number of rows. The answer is 3.9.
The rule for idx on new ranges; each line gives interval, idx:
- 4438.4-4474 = 3.7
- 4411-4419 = 1.9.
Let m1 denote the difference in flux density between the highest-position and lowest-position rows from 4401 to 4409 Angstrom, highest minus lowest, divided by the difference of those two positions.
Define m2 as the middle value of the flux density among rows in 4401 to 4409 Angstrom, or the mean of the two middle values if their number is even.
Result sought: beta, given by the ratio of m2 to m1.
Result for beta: -82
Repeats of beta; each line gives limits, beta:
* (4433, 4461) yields -1561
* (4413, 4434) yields -145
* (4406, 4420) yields 62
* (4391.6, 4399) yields 22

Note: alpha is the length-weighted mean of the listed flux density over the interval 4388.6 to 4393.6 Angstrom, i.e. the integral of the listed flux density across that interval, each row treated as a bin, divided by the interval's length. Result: 30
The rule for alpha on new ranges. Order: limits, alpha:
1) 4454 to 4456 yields 31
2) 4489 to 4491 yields 35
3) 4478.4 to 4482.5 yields 37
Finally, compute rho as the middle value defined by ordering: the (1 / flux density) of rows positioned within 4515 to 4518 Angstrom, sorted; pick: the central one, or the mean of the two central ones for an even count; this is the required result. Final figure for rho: 0.024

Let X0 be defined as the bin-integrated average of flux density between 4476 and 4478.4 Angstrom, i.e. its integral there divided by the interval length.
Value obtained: 40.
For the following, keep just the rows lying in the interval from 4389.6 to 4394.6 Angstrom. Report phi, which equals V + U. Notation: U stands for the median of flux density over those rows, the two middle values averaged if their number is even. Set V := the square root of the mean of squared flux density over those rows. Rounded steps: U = 29.1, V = 29.3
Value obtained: 58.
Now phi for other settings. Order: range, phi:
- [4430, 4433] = 71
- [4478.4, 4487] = 74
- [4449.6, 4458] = 70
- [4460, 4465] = 65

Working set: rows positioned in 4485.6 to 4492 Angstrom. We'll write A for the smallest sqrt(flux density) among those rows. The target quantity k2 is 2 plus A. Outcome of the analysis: 7.58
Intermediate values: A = 5.58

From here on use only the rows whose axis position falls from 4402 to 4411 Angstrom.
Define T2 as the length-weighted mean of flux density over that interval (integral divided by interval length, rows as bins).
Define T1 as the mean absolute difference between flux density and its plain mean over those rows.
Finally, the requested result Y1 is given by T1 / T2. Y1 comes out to 0.060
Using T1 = 1.8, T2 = 30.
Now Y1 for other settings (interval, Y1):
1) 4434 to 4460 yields 0.087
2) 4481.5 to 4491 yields 0.075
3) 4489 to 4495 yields 0.098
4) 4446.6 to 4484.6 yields 0.085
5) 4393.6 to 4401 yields 0.094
